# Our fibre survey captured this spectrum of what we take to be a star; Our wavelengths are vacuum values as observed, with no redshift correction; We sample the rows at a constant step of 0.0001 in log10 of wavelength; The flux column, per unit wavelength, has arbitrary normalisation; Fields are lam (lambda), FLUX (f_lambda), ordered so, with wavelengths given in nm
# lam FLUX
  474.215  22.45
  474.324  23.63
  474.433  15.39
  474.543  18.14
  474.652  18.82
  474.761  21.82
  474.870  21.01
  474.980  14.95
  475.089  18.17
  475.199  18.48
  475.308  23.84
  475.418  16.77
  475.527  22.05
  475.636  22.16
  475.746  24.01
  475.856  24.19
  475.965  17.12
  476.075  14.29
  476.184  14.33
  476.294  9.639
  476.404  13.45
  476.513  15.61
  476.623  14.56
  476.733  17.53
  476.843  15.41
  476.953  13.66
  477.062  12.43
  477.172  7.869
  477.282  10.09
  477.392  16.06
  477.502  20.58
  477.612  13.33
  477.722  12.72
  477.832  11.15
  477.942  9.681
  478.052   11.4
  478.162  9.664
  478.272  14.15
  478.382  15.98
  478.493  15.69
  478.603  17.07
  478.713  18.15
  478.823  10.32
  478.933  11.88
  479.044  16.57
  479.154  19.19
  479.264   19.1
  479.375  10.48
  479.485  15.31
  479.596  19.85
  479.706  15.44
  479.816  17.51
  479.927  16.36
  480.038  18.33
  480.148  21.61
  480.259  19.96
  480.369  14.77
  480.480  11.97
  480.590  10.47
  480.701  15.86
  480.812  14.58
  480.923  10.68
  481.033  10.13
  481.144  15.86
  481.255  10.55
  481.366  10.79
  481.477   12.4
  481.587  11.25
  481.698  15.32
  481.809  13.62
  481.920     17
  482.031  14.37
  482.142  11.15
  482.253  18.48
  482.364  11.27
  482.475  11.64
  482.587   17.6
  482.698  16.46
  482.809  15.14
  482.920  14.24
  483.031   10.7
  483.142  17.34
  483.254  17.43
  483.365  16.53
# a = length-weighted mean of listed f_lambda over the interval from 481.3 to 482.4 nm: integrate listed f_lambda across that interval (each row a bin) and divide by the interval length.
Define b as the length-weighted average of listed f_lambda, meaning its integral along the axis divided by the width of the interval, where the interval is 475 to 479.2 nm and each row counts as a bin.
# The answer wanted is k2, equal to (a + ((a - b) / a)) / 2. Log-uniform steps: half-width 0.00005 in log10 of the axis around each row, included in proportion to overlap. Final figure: 6.7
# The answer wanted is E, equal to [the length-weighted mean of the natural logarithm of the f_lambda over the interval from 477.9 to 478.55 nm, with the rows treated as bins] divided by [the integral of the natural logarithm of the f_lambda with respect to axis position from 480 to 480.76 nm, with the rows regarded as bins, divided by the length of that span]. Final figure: 0.92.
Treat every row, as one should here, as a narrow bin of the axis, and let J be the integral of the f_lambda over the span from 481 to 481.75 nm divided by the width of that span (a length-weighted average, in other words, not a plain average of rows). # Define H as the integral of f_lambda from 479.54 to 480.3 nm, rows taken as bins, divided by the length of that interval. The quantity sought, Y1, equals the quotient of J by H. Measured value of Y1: 0.7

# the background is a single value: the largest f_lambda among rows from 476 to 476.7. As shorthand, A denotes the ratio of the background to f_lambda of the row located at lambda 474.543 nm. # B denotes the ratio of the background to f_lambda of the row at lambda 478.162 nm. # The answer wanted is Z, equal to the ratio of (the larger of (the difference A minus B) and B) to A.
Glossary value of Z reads 1.9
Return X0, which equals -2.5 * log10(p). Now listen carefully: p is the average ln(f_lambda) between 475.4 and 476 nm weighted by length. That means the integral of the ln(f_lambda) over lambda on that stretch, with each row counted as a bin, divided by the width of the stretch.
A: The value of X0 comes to -1.21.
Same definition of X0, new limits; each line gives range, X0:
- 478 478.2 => -0.93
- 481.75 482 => -1.08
